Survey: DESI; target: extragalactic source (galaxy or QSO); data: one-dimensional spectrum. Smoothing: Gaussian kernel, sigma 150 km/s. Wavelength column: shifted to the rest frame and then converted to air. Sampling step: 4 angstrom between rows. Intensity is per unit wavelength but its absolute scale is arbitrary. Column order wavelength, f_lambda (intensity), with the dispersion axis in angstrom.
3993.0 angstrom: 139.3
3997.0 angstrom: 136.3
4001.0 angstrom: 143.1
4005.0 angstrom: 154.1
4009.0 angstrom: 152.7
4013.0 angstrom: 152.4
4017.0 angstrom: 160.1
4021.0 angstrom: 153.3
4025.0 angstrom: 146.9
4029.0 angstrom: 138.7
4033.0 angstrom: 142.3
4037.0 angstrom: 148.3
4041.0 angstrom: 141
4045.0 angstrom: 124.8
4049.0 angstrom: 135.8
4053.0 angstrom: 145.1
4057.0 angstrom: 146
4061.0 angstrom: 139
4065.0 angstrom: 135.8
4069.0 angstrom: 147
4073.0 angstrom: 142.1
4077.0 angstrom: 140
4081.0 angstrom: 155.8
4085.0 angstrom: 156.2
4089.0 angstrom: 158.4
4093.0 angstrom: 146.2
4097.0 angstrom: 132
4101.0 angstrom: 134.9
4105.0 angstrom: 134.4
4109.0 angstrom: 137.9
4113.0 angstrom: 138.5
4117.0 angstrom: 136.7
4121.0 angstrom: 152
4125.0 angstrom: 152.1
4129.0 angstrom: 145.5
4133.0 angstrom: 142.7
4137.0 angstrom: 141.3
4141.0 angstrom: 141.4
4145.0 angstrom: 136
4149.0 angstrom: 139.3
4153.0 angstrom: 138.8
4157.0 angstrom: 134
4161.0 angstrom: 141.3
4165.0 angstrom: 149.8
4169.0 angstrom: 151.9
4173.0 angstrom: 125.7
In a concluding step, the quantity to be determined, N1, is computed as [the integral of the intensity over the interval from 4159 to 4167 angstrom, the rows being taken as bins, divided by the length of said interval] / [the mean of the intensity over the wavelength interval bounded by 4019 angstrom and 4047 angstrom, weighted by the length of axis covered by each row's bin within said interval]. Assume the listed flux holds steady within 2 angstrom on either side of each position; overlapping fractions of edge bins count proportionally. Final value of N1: 1.02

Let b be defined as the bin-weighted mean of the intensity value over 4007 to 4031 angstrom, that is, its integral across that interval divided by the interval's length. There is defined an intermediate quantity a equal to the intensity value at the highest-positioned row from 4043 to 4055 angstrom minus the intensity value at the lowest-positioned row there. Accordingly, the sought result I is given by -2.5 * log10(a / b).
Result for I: 2.18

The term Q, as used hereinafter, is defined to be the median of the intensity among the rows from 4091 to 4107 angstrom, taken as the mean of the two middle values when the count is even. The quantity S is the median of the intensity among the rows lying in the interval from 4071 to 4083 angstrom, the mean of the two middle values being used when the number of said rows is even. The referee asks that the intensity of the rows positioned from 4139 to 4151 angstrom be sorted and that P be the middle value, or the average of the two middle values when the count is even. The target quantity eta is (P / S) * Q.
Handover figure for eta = 132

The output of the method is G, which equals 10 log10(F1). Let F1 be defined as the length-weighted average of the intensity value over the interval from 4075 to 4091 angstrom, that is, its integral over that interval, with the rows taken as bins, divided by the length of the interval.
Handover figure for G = 21.8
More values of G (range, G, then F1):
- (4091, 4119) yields 21.4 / 137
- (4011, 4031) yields 21.8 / 150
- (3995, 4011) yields 21.7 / 147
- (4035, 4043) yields 21.6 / 145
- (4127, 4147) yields 21.5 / 141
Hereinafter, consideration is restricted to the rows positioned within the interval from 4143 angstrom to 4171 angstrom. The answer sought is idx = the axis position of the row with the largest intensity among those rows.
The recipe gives 4169.0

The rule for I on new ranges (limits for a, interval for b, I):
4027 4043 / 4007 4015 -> 4.55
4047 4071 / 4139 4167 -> 2.74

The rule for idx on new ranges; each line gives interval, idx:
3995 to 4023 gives 4017.0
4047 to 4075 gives 4069.0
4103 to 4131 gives 4125.0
